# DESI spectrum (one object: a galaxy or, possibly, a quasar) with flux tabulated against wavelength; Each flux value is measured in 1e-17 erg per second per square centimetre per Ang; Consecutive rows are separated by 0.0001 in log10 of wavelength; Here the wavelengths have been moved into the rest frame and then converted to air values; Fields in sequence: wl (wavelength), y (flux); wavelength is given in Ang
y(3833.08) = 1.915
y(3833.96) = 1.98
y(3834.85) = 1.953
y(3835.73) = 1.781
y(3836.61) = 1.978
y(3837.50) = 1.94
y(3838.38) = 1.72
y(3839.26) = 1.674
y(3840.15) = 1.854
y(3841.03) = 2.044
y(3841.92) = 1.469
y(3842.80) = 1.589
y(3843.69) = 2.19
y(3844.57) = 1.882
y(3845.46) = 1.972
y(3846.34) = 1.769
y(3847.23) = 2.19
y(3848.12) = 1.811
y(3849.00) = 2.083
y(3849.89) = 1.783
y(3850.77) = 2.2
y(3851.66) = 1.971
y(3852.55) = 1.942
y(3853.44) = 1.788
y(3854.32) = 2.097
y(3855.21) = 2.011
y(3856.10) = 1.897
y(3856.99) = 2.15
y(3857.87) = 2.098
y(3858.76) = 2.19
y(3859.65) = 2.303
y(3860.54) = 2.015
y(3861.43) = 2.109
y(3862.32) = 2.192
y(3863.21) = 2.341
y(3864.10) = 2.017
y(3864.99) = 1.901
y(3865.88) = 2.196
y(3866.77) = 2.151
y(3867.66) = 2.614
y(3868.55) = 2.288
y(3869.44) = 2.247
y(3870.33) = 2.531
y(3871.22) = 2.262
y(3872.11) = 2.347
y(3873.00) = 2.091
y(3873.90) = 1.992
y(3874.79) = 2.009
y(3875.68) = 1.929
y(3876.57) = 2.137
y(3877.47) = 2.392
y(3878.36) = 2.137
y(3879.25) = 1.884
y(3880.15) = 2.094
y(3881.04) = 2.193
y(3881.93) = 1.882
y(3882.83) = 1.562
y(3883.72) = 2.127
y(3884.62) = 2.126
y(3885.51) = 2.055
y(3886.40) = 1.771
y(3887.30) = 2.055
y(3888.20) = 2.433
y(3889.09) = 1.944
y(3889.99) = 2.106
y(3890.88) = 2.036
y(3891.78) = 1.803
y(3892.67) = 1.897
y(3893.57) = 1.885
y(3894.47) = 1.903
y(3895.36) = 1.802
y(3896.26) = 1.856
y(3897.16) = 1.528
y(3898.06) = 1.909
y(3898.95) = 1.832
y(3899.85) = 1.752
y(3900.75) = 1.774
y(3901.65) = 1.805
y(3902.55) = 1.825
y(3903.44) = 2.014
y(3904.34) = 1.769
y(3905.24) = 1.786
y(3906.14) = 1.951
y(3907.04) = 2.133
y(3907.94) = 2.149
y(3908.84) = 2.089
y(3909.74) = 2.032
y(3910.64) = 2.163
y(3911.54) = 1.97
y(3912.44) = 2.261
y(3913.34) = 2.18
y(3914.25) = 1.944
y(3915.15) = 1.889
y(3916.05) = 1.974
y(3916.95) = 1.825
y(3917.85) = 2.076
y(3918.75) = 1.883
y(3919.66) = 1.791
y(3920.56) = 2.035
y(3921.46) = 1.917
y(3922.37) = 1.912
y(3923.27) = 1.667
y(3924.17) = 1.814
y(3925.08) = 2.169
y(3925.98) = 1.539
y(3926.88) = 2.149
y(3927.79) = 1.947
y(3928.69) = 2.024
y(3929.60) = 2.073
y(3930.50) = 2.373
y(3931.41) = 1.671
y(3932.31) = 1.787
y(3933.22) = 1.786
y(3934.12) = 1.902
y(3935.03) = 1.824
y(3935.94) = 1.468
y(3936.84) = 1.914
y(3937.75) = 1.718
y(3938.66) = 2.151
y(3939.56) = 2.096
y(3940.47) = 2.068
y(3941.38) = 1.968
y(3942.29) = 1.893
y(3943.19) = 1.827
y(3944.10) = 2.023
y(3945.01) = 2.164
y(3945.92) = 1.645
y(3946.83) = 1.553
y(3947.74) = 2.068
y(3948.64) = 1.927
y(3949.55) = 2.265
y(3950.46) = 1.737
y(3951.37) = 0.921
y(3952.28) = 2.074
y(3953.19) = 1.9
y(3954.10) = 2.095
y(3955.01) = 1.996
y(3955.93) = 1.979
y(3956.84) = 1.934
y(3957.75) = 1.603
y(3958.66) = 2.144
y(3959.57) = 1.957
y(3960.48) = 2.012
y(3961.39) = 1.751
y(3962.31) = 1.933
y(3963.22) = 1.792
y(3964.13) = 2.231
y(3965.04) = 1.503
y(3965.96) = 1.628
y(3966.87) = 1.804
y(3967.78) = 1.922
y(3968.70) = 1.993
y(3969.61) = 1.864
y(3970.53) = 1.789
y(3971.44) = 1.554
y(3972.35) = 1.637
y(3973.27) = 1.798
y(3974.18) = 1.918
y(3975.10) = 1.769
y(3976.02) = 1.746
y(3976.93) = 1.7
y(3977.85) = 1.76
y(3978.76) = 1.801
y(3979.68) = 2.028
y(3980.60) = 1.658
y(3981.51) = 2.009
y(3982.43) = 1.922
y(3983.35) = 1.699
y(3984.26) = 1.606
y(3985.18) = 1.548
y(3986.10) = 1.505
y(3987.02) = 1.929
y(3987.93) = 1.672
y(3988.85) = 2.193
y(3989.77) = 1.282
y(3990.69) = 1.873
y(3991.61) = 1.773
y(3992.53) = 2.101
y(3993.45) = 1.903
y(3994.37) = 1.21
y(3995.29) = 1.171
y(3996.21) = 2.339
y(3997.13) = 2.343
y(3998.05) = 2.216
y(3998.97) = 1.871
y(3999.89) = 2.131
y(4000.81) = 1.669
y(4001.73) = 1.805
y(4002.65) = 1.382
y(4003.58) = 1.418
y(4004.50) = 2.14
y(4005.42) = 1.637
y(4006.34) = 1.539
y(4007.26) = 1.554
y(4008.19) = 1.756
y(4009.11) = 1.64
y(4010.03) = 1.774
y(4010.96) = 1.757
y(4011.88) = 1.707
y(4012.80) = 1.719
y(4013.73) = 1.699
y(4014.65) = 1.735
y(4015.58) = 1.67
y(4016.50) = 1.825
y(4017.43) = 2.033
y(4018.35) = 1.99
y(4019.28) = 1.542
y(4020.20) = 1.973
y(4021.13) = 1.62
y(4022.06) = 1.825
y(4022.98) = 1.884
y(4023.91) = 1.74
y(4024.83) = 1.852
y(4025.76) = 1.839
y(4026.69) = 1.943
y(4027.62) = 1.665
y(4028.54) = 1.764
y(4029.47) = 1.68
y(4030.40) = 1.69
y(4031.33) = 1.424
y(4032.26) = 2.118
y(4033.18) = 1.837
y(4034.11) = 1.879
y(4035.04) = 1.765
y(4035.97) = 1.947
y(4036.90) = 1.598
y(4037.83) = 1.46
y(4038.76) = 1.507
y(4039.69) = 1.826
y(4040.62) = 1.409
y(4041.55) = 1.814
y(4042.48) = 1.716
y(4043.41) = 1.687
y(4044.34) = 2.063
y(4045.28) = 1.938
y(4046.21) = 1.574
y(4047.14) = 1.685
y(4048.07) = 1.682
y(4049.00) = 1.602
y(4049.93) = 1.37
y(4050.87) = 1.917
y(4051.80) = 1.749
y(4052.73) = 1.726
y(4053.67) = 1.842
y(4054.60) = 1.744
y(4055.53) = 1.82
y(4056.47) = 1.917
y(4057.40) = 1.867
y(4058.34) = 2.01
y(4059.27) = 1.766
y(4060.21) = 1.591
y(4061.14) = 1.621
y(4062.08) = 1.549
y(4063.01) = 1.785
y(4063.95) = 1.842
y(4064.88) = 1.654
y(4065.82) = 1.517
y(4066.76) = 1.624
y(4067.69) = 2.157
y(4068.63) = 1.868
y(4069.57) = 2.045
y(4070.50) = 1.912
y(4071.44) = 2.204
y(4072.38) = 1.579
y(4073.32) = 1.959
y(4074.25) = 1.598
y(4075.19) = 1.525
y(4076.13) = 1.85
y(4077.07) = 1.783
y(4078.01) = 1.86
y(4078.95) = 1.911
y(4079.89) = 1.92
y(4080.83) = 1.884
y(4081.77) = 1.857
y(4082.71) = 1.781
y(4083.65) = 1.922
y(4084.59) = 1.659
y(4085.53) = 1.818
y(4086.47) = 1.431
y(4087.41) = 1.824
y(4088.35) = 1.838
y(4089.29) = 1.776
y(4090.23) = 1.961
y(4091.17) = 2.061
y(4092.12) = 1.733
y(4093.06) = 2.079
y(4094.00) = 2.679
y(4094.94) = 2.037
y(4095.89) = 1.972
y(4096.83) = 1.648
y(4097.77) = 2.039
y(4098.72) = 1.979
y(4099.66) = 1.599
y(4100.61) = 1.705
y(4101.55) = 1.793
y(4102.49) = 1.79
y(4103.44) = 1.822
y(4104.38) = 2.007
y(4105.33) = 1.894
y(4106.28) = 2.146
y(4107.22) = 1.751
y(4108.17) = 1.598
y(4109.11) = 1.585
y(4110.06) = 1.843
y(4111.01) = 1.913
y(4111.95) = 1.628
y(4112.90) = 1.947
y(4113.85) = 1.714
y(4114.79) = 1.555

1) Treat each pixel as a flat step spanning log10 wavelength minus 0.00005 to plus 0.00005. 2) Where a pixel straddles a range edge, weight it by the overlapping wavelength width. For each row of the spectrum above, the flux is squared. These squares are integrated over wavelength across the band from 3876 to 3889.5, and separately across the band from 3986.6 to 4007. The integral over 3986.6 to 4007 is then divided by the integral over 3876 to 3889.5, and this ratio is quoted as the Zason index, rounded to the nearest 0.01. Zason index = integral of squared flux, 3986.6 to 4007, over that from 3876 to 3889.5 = 1.19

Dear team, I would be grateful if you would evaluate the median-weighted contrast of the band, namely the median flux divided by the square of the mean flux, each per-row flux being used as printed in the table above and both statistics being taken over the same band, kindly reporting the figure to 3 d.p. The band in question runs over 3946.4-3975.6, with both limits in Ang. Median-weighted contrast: 0.561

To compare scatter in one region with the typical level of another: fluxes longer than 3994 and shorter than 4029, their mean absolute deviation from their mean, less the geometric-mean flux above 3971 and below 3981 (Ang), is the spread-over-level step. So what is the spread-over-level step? -1.6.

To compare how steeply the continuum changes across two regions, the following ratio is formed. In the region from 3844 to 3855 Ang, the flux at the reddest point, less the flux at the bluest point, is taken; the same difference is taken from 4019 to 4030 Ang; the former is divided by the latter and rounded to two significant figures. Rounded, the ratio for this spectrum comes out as 1.6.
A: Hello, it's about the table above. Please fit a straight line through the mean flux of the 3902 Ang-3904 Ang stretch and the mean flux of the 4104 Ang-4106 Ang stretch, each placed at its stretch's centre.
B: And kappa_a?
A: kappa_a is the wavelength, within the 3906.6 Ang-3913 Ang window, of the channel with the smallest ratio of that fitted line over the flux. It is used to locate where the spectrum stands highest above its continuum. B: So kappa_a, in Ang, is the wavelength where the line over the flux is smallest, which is 3912.44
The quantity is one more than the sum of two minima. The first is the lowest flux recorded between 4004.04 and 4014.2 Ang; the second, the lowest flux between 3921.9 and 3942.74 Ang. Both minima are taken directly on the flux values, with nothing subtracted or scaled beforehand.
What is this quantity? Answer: 4.01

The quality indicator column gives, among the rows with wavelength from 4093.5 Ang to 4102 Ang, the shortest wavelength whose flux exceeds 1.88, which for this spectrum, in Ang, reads 4094.00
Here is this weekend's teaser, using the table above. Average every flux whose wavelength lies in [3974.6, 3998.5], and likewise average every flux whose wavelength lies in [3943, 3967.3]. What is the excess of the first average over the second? -0.071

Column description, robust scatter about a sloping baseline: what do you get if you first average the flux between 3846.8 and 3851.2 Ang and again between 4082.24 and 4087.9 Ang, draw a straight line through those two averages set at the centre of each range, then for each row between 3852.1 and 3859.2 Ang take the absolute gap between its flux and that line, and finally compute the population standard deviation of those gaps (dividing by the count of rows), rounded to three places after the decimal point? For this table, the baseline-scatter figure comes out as 0.064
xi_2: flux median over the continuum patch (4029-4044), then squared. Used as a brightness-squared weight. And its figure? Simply 2.9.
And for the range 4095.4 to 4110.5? 3.3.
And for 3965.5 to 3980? 3.2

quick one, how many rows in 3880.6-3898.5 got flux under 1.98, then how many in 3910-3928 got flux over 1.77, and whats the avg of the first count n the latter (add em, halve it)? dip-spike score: 15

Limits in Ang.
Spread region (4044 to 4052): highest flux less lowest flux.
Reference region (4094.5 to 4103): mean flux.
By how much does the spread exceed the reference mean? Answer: -1.15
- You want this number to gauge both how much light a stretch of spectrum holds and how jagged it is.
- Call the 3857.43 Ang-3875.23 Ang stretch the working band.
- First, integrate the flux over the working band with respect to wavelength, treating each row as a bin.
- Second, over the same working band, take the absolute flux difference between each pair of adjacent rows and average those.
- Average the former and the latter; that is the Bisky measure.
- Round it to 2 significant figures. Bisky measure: 20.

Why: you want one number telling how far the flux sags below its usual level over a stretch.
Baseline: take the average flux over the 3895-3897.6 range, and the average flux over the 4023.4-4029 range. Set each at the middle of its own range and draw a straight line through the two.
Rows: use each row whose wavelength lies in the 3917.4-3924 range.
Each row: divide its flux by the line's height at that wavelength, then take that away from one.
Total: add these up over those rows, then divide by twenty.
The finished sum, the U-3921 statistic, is -0.03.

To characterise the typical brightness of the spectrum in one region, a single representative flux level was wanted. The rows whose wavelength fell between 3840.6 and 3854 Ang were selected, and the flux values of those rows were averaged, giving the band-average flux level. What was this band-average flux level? 1.91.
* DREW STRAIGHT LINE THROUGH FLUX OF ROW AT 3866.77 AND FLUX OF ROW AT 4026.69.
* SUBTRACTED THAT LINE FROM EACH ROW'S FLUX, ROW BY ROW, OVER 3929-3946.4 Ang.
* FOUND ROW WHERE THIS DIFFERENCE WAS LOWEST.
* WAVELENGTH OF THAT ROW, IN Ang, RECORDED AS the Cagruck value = 3935.94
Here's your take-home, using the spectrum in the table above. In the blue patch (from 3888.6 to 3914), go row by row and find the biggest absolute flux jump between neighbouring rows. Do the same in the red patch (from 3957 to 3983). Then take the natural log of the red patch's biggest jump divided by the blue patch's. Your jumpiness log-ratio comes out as 0.65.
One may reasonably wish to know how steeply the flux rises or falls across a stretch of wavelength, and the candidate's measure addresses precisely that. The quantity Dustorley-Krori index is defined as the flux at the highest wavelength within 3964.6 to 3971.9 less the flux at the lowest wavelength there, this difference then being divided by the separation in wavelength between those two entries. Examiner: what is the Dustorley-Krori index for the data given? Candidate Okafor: 0.008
